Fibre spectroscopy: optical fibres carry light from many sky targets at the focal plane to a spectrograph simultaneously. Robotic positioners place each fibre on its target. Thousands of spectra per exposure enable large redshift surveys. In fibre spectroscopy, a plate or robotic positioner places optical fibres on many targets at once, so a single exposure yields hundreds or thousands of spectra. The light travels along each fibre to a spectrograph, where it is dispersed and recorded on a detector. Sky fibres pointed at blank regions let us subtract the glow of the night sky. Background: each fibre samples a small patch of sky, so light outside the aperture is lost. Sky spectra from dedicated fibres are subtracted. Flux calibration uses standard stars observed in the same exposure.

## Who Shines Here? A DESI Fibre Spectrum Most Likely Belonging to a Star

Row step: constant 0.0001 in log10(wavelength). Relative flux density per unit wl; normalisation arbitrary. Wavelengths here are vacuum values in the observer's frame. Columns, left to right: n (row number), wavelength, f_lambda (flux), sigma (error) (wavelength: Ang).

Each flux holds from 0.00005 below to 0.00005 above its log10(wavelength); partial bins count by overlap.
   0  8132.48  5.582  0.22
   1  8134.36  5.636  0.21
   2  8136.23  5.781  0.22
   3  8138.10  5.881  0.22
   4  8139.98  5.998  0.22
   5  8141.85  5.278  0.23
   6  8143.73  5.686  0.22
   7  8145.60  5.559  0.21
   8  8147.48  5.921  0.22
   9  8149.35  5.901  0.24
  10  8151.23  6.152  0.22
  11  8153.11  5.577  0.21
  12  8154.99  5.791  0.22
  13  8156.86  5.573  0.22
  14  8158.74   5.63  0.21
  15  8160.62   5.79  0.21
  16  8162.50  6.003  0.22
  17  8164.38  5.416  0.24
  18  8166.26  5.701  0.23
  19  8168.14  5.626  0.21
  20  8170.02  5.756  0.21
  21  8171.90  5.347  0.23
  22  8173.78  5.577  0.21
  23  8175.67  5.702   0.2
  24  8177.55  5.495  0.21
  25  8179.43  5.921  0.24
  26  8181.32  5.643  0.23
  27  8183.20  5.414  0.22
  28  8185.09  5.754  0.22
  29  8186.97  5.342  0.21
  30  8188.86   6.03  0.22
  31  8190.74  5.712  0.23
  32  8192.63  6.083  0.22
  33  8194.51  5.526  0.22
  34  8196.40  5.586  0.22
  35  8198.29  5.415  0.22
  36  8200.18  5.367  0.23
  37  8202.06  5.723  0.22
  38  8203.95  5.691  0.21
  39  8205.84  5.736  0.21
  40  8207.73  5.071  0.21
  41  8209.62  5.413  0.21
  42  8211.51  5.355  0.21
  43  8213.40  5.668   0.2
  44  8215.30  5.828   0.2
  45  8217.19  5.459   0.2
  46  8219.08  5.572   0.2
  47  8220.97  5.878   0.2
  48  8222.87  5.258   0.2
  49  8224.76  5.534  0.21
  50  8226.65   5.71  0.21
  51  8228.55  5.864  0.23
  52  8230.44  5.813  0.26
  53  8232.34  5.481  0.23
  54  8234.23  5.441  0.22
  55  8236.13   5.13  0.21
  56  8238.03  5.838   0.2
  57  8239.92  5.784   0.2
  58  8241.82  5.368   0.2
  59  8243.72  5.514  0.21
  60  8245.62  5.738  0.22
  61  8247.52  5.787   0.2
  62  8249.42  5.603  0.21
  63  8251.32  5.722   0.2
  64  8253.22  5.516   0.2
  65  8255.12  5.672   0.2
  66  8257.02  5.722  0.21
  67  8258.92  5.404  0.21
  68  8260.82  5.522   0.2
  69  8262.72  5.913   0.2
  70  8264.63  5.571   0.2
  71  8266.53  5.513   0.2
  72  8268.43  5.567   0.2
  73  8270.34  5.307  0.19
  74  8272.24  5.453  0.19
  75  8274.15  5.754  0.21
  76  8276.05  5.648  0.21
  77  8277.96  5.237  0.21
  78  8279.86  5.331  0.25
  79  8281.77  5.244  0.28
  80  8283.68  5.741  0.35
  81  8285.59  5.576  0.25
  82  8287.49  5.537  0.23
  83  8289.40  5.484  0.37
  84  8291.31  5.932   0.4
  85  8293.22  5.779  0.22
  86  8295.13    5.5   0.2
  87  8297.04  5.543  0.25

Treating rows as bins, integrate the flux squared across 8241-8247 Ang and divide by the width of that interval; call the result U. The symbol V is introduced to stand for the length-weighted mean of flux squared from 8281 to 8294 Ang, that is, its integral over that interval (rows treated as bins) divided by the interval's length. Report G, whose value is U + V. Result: 62.5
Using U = 30.9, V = 31.6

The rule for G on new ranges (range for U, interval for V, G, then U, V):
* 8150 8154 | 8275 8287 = 64.4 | 34.5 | 30.0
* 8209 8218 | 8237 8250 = 62.9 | 30.8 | 32.1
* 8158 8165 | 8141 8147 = 63.6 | 32.8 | 30.7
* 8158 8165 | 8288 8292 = 65.0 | 32.8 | 32.2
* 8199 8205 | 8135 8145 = 64.0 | 31.3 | 32.8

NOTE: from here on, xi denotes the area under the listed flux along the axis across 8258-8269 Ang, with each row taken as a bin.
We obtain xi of 61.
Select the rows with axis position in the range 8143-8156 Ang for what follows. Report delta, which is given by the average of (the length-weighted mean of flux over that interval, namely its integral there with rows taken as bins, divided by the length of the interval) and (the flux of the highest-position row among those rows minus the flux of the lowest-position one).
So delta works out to 2.95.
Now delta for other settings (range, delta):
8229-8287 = 2.66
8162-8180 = 2.78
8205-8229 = 2.84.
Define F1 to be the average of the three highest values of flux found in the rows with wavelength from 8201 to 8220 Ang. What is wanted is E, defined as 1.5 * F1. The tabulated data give 8.64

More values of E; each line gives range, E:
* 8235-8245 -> 8.57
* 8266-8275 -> 8.42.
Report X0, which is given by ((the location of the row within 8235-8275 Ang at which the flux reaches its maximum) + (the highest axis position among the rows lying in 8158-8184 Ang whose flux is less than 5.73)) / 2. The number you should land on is 8223.0 Ang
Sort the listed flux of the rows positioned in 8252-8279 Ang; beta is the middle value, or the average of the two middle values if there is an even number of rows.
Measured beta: 5.54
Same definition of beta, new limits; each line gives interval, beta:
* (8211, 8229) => 5.62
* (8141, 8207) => 5.69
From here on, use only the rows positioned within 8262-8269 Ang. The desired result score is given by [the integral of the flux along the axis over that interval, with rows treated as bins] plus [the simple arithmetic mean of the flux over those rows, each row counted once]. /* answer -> 45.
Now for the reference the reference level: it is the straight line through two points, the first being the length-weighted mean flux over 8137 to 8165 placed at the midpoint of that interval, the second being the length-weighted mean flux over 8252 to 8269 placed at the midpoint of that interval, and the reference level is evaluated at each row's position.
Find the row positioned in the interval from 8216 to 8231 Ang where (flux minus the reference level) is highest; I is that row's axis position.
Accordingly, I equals 8220.97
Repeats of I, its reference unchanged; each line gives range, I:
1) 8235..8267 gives 8262.72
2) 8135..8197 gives 8151.23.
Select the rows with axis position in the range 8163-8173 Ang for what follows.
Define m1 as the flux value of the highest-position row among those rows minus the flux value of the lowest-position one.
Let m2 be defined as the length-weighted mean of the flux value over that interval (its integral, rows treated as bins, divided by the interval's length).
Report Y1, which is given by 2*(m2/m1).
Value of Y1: -162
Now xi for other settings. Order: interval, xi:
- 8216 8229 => 73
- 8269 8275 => 33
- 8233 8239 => 33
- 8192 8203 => 62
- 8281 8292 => 61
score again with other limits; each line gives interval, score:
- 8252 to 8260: 50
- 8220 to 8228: 50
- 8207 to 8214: 43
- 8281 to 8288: 44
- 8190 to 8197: 46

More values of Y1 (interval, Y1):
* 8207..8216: 14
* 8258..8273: 226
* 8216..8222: 27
